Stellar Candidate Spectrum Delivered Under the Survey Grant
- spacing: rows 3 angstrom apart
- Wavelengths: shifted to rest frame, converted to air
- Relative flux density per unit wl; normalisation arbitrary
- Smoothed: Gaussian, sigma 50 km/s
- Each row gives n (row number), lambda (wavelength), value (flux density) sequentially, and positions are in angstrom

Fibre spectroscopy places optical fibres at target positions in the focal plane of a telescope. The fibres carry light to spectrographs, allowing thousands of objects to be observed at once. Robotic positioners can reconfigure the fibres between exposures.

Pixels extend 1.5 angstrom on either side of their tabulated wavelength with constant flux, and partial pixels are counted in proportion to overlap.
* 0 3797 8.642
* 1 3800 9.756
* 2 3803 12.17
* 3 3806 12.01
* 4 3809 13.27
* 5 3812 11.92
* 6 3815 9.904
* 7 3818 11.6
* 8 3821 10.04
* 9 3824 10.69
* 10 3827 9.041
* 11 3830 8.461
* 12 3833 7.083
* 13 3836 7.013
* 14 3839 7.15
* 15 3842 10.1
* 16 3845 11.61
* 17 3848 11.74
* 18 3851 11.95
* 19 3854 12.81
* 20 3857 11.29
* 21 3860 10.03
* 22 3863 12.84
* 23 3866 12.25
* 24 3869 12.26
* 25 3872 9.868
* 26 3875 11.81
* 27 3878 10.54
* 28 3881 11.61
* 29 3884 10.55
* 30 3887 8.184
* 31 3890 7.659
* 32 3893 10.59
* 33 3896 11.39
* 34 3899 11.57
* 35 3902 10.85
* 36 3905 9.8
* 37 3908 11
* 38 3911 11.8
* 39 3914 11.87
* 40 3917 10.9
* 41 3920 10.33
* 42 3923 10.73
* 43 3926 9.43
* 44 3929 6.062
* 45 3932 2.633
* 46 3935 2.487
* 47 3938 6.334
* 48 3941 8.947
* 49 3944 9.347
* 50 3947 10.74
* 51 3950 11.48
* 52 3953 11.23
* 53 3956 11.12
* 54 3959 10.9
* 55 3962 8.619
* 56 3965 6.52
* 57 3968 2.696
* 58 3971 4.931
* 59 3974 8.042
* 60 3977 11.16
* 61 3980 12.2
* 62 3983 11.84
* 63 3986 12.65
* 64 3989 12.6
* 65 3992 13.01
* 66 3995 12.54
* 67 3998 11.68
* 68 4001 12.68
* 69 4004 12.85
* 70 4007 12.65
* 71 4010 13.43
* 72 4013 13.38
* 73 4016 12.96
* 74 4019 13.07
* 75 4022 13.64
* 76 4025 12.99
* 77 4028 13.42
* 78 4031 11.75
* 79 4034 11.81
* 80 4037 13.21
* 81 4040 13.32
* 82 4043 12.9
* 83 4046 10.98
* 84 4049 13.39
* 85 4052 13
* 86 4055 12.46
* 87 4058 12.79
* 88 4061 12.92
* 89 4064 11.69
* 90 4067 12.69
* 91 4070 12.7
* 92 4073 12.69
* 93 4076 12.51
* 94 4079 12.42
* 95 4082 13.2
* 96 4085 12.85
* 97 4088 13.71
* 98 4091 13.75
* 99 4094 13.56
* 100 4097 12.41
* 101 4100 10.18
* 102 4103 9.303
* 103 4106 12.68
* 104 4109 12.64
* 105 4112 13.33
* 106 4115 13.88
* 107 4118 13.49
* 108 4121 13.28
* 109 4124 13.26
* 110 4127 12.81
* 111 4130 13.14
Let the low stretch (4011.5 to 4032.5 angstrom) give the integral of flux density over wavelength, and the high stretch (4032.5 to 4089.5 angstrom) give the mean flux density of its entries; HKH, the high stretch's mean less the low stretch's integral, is -261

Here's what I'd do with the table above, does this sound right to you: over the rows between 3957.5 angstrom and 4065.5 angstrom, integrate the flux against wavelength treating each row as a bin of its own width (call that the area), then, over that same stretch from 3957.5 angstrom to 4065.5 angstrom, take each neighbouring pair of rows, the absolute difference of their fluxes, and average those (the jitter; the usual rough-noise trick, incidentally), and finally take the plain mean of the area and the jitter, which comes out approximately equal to 632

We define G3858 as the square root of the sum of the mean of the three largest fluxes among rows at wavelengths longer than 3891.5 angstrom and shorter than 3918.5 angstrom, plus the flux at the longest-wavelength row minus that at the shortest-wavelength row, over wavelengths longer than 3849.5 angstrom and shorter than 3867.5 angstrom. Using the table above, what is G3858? 3.47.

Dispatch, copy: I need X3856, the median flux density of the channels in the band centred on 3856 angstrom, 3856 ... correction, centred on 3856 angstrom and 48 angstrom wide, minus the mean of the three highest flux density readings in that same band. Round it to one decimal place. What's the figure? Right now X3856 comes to -1.2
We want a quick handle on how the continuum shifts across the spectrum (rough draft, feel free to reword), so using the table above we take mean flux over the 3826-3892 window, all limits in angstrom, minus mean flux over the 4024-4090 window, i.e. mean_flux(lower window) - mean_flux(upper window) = -2.43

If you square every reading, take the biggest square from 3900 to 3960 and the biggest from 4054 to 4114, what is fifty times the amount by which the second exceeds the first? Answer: 2408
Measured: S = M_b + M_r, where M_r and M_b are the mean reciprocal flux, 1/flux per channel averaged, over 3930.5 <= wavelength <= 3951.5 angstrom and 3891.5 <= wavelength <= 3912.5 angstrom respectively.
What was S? 0.282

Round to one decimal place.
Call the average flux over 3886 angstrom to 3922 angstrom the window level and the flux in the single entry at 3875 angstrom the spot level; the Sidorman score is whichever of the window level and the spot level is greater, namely 11.8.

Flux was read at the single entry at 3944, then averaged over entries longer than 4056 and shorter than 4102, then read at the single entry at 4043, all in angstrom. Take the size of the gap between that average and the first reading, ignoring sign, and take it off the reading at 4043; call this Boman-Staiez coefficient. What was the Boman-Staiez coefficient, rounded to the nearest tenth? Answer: 9.6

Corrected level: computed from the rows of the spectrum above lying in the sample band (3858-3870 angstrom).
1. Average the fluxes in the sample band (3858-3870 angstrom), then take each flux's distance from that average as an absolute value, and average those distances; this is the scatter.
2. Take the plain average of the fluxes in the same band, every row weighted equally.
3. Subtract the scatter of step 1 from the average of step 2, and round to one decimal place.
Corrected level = 10.9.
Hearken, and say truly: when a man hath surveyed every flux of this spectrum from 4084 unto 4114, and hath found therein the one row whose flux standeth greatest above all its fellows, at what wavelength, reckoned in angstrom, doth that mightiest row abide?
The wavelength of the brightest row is 4091 angstrom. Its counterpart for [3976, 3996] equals 3992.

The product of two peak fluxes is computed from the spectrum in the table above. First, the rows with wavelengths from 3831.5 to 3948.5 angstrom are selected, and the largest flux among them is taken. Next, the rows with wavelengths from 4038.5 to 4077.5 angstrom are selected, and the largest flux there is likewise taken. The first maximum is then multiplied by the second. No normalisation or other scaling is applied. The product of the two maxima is 172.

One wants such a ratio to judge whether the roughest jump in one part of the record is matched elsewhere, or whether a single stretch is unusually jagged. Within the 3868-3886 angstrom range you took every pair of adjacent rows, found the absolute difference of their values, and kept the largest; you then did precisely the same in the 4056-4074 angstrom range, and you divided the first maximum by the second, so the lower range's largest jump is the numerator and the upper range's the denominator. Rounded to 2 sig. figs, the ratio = 1.9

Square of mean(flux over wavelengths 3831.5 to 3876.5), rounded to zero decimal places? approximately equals 113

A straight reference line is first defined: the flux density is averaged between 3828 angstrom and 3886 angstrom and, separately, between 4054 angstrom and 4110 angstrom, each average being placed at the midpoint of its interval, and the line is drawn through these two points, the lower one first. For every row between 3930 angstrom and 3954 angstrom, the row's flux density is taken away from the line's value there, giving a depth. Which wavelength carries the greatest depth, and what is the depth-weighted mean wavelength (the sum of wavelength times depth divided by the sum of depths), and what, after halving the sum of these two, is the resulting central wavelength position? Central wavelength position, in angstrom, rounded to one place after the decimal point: 3935.5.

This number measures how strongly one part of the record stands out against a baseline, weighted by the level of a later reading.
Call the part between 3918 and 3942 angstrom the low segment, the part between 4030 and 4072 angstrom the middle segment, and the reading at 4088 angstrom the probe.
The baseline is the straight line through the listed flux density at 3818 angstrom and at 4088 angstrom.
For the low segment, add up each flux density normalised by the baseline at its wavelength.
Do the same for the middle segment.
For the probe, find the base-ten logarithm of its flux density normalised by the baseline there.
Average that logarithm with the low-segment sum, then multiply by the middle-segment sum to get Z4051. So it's 30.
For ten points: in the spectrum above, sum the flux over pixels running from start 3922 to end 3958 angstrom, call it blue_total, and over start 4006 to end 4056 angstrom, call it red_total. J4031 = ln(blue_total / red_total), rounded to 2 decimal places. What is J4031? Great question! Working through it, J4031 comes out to -0.78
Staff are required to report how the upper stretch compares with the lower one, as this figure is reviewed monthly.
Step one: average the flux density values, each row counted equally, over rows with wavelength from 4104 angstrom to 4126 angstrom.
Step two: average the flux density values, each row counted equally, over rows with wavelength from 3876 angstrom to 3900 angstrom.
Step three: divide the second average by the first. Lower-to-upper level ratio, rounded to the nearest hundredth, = 0.78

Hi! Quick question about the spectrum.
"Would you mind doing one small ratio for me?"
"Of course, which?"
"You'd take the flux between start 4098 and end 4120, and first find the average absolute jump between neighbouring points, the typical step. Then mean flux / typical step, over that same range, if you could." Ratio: 12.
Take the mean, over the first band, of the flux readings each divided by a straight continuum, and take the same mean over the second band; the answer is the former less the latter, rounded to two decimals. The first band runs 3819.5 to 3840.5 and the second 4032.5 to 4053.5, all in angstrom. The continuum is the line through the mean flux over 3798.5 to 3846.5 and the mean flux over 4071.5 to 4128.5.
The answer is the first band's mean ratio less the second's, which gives -0.20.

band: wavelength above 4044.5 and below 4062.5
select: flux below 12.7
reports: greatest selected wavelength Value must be 4055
